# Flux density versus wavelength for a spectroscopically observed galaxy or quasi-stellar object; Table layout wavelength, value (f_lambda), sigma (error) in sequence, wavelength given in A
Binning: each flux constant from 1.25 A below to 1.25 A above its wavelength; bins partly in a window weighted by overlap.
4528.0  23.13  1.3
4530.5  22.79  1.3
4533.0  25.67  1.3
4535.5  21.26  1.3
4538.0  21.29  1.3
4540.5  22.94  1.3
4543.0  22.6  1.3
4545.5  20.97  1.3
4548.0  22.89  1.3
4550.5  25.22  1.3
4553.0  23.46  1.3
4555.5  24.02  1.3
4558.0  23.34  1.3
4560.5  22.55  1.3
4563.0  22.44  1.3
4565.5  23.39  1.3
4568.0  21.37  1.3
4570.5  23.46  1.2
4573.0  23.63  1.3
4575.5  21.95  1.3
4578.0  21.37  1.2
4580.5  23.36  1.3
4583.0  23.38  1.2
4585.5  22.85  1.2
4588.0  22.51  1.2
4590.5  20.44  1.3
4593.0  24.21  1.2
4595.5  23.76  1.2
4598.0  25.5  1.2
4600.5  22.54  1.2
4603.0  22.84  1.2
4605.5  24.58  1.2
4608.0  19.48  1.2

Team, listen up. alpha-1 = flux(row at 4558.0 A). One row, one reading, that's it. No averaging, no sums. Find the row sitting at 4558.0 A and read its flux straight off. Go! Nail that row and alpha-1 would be 23.34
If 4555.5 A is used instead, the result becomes 24.02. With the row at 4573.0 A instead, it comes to 23.63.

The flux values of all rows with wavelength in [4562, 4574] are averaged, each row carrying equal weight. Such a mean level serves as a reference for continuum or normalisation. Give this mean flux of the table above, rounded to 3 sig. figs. 22.9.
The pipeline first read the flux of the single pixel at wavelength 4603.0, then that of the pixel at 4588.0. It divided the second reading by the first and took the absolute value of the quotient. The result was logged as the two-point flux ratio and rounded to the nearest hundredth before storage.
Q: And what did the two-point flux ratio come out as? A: 0.99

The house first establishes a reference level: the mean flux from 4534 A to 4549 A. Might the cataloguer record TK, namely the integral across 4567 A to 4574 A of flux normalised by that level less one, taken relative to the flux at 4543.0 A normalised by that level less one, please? 10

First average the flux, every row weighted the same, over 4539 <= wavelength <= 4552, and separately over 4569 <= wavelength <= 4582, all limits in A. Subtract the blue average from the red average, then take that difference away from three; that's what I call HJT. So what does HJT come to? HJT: 3.2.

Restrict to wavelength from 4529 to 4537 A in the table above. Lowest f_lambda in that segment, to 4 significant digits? 21.26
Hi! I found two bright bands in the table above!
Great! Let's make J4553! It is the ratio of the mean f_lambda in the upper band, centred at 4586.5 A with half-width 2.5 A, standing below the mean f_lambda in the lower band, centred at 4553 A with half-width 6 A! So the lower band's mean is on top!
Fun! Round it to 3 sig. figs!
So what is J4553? 1.05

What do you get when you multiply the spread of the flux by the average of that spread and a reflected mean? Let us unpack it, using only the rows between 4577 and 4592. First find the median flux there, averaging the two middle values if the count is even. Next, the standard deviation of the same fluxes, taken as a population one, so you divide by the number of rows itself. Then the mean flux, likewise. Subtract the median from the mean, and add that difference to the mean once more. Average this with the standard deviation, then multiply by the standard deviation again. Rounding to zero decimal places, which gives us 12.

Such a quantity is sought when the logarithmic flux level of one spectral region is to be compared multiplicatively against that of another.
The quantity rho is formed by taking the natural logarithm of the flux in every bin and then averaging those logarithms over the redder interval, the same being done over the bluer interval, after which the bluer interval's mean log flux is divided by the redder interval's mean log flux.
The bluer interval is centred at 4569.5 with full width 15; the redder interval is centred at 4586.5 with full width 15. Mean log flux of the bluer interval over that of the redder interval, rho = 0.999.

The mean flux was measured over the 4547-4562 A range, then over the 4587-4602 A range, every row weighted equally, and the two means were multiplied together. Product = 546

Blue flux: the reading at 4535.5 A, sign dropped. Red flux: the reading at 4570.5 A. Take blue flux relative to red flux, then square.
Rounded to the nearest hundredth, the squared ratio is 0.82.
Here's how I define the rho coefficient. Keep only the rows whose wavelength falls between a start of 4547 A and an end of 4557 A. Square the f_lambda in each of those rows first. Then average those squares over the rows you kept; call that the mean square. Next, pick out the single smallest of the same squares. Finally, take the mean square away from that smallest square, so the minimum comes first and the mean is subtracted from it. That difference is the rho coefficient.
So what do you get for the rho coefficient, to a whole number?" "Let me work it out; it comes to -48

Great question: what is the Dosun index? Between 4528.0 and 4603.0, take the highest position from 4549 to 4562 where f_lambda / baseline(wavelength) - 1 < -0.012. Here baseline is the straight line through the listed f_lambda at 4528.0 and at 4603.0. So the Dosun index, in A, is 4560.5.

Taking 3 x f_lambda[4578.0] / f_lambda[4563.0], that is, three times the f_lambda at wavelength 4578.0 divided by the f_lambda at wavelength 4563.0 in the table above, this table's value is 2.9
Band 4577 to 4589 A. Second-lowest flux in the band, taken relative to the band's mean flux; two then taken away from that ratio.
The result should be -1.01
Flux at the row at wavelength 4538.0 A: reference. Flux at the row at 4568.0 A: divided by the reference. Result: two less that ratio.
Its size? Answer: 1.00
